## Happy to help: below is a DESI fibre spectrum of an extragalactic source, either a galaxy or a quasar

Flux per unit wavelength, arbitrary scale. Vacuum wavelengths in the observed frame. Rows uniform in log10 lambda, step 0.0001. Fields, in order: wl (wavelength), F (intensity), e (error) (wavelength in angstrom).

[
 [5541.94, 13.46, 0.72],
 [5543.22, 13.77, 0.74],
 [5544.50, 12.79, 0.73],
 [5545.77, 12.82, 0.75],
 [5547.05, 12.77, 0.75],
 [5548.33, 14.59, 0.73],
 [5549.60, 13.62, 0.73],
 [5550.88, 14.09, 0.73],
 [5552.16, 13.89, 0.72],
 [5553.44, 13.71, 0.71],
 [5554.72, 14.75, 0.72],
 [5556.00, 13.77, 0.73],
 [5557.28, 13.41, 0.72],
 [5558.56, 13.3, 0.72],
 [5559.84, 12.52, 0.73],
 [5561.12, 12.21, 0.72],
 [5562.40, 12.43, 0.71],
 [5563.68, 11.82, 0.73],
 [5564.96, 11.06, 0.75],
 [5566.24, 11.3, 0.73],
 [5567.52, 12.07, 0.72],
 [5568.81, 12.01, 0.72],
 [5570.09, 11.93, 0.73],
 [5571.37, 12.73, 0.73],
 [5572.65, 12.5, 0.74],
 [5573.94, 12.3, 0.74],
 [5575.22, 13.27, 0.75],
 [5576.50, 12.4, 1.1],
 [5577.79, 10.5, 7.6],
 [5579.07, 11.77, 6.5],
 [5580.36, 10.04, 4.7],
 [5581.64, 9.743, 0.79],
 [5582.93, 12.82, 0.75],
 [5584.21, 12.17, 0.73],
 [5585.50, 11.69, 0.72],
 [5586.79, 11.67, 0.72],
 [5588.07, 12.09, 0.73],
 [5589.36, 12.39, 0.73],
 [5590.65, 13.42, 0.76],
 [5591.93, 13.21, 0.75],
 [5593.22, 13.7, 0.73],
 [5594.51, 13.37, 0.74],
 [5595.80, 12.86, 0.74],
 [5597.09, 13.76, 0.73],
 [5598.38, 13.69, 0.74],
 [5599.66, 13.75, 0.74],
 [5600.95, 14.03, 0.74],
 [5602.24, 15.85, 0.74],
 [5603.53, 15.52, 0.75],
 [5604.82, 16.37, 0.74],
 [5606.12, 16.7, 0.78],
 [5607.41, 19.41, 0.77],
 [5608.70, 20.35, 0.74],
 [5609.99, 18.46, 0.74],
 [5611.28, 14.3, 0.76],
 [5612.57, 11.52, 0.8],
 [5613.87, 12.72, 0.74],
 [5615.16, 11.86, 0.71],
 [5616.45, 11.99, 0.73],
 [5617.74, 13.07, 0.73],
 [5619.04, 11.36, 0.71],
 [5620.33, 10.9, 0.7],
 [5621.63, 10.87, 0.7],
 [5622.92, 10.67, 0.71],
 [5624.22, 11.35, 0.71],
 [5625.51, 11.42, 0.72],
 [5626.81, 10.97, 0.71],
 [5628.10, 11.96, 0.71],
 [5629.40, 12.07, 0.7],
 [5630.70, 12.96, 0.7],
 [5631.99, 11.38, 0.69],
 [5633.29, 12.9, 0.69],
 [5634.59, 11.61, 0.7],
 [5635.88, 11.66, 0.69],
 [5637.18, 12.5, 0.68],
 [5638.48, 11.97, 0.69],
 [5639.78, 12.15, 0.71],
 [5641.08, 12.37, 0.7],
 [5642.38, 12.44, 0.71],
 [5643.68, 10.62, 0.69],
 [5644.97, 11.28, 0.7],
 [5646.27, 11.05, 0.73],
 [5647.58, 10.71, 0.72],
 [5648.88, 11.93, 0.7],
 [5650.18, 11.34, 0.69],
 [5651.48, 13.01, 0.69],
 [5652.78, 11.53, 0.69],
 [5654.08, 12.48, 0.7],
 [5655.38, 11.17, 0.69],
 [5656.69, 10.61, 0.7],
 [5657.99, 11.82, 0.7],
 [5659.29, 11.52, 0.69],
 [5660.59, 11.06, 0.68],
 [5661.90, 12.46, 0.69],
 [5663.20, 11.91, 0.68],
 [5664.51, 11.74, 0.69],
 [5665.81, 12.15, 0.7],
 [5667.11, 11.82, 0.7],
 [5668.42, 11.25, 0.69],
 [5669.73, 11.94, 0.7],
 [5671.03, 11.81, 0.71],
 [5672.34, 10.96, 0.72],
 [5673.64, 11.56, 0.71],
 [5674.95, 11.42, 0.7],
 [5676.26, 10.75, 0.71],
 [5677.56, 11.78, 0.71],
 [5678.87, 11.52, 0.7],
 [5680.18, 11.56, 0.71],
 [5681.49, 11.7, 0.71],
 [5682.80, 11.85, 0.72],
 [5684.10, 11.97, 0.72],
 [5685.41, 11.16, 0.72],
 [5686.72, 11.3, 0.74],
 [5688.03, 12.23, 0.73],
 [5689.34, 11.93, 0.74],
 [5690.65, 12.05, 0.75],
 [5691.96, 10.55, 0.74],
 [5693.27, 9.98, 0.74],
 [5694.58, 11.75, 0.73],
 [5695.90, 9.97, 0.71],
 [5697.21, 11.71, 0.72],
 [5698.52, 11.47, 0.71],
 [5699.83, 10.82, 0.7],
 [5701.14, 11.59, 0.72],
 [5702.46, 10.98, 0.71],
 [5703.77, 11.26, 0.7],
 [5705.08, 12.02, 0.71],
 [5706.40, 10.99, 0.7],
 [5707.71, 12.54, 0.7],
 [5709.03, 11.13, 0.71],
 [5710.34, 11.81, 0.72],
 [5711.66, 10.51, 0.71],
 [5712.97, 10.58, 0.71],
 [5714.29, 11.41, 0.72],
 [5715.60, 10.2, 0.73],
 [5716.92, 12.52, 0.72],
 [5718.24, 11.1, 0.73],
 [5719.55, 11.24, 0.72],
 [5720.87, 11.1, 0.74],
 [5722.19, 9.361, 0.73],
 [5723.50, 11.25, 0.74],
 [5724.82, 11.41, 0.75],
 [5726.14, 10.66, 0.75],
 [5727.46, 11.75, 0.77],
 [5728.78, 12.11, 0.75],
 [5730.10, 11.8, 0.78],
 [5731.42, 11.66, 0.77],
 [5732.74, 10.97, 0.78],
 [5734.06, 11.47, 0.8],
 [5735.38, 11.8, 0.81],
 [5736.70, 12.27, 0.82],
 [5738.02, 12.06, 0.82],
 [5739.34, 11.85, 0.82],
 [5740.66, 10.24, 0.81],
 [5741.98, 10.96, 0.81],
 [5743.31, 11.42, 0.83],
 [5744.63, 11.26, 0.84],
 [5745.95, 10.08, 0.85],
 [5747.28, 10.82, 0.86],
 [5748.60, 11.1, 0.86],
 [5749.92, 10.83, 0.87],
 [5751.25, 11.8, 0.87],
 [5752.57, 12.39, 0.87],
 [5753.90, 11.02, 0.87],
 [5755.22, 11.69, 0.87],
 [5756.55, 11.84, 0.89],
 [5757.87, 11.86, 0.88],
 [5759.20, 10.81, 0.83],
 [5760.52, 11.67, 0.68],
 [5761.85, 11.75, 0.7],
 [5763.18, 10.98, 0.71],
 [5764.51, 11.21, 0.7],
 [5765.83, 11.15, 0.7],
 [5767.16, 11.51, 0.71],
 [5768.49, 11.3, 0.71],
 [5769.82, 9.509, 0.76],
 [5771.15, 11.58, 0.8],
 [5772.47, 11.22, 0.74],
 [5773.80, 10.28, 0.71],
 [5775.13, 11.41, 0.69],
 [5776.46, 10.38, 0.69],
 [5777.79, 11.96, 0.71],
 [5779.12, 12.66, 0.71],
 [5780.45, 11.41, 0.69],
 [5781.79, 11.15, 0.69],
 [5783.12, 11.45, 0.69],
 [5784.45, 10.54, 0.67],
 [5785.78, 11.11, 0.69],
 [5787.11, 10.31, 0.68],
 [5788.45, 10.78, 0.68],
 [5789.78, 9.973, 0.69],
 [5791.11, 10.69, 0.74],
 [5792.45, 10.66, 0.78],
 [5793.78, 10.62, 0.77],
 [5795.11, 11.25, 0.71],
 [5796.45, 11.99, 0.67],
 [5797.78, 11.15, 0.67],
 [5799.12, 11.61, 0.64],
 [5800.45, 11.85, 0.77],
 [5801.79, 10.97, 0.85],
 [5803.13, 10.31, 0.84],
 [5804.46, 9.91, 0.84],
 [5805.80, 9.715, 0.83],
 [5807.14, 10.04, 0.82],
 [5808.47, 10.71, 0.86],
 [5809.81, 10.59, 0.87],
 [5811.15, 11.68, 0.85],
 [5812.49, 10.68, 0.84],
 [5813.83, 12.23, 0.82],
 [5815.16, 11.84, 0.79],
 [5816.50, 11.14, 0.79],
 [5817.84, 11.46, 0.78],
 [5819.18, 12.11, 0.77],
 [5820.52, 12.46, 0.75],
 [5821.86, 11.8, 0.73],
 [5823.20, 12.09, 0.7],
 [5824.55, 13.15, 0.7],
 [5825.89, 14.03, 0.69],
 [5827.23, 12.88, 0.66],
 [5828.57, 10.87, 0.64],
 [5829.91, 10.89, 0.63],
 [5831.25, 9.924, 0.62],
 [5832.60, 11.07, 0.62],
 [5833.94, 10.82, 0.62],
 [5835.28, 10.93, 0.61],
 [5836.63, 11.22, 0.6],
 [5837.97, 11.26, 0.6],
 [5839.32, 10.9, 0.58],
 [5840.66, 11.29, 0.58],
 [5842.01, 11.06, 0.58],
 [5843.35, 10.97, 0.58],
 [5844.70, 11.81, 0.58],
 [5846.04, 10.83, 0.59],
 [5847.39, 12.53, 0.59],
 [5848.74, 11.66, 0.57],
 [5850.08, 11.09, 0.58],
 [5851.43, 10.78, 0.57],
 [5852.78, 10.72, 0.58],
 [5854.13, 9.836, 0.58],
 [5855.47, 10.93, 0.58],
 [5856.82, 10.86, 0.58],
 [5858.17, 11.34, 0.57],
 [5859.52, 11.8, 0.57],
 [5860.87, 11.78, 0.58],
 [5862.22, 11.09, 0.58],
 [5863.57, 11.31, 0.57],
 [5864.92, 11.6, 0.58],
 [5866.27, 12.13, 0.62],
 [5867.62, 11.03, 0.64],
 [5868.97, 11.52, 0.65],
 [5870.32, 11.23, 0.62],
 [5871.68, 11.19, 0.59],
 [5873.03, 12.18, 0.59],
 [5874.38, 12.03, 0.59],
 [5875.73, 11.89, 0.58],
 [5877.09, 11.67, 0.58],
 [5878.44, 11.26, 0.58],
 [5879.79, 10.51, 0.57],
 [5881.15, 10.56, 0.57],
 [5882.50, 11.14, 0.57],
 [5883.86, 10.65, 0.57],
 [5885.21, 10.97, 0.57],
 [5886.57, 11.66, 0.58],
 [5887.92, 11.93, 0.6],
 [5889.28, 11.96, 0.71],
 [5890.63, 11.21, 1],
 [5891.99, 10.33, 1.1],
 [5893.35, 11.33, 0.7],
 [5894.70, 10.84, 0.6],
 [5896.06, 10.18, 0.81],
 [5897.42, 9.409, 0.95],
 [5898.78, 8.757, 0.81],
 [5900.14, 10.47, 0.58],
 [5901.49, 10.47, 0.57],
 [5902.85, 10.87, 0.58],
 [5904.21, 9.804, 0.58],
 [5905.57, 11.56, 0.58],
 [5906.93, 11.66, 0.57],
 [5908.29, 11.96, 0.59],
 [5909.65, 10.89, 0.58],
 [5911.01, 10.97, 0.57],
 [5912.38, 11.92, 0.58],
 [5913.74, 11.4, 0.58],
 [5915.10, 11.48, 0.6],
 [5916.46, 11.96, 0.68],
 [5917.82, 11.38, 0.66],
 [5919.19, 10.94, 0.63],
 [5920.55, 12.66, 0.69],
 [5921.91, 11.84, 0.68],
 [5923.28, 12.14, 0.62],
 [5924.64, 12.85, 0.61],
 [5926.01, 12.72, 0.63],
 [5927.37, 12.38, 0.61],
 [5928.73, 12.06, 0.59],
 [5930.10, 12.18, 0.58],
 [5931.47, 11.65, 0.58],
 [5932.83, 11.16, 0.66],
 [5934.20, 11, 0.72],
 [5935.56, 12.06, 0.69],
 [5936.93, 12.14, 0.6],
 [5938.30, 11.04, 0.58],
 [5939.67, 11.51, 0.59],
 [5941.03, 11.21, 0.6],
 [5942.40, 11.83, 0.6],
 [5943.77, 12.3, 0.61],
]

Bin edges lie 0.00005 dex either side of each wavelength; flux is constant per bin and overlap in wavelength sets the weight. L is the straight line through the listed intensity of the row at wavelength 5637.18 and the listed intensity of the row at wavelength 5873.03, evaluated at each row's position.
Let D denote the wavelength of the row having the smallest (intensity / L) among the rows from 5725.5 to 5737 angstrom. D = 5726.14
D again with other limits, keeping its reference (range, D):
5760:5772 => 5769.82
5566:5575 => 5566.24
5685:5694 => 5693.27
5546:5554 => 5547.05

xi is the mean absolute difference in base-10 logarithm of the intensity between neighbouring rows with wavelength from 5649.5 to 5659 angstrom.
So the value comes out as 0.044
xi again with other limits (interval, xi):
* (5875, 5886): 0.016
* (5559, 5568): 0.018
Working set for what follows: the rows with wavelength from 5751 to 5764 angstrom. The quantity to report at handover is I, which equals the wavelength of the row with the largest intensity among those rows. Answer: 5752.57 angstrom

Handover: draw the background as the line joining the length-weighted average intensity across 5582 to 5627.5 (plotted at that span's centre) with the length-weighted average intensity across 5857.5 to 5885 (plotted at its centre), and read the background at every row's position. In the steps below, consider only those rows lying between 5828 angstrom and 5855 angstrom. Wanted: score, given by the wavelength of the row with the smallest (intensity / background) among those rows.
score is 5831.25 angstrom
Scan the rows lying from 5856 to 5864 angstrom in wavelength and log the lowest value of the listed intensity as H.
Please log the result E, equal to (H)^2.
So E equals 117.9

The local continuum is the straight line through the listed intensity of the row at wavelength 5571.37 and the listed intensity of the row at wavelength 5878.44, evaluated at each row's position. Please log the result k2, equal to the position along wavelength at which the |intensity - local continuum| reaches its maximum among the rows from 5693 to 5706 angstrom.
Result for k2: 5693.27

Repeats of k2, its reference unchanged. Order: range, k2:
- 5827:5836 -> 5831.25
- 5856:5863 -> 5856.82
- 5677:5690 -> 5685.41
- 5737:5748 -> 5745.95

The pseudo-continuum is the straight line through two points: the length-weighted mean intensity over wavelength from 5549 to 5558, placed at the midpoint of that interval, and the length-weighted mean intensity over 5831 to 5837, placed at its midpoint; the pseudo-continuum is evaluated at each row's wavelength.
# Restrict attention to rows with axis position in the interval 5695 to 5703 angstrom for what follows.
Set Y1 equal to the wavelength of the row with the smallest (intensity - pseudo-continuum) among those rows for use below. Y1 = 5695.90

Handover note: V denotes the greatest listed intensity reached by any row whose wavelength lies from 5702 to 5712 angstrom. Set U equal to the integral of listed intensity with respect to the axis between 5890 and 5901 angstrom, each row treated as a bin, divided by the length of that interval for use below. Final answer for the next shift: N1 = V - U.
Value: 2.2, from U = 10.3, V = 12.54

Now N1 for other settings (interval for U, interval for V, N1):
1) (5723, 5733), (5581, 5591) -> 2.0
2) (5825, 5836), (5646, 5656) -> 1.5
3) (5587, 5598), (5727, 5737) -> -0.8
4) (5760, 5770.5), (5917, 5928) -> 1.7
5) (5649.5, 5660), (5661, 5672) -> 0.8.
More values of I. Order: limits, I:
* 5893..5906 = 5905.57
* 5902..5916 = 5908.29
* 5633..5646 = 5633.29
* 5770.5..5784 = 5779.12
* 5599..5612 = 5608.70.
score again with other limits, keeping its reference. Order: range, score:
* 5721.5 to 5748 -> 5722.19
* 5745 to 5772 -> 5769.82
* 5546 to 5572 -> 5564.96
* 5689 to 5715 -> 5693.27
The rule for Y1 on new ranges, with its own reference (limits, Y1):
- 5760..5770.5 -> 5769.82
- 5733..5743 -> 5740.66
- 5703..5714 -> 5711.66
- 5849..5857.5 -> 5854.13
